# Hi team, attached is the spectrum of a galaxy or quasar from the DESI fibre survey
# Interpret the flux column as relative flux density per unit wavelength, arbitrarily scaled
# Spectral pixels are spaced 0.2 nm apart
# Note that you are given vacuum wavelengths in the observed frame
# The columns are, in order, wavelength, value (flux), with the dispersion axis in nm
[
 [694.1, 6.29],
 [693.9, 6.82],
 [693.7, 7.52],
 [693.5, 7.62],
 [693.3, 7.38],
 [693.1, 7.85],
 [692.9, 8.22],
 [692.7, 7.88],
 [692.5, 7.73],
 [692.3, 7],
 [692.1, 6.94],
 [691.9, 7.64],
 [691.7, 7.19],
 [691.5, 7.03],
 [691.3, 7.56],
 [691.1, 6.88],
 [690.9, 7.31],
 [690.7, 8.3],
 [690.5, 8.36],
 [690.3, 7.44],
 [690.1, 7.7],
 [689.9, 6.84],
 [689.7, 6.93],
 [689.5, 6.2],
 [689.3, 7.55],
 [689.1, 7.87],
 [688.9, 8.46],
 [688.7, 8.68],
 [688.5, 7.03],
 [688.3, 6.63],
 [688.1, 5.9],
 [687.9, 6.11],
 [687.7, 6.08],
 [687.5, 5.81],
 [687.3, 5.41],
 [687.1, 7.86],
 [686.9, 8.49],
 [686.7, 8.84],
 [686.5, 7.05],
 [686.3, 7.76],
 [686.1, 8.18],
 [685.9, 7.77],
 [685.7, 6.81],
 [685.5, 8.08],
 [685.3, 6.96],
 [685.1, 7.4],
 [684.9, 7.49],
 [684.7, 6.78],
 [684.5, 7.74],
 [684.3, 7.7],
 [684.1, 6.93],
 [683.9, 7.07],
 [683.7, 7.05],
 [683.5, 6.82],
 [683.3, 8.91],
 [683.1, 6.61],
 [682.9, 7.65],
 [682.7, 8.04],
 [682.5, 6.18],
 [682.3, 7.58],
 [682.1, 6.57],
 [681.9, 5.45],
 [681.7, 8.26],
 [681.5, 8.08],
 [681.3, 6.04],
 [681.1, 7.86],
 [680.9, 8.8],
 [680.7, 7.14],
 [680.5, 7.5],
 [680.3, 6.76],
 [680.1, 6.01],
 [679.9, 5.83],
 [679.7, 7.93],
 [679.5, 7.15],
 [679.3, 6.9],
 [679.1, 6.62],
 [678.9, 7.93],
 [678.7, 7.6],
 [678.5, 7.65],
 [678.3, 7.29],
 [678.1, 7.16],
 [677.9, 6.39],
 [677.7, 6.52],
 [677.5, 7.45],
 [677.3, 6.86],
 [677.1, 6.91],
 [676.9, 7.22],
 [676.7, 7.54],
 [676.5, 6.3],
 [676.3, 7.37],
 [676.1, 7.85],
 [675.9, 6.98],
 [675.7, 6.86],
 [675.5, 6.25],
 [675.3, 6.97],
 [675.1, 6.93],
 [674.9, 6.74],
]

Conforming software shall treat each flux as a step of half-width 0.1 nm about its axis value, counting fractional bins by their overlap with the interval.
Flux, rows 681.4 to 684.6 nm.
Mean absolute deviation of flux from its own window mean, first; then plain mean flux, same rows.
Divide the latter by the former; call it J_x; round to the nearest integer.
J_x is 10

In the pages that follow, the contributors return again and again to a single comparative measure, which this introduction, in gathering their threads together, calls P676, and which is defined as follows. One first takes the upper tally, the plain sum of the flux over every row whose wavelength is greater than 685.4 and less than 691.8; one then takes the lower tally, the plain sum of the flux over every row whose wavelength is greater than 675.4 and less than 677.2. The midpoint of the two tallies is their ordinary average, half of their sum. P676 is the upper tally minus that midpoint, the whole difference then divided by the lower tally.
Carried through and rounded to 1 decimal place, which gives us 1.3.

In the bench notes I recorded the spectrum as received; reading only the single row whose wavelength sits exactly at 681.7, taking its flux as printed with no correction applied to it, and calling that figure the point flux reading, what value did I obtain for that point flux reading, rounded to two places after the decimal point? 8.26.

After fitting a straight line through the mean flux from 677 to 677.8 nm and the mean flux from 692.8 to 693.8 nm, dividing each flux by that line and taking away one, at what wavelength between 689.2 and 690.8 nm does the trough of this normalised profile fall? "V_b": 689.5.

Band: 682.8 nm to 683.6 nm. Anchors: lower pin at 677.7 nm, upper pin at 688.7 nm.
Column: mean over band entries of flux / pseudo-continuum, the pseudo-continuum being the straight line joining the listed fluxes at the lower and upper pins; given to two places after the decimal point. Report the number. 0.99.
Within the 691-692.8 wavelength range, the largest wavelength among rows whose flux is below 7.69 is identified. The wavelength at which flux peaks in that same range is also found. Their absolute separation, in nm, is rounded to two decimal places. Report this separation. 0.40 nm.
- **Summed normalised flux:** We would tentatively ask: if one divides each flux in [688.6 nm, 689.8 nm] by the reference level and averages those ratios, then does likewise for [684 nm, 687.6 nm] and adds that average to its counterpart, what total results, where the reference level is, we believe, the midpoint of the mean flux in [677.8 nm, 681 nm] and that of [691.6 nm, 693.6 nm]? 2.04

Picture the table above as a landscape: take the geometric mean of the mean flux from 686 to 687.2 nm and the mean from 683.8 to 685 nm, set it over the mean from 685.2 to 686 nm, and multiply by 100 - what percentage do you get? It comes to 103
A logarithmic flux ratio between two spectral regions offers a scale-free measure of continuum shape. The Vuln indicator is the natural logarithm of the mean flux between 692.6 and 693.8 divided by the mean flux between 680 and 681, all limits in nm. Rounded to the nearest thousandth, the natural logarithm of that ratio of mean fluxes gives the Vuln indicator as 0.067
